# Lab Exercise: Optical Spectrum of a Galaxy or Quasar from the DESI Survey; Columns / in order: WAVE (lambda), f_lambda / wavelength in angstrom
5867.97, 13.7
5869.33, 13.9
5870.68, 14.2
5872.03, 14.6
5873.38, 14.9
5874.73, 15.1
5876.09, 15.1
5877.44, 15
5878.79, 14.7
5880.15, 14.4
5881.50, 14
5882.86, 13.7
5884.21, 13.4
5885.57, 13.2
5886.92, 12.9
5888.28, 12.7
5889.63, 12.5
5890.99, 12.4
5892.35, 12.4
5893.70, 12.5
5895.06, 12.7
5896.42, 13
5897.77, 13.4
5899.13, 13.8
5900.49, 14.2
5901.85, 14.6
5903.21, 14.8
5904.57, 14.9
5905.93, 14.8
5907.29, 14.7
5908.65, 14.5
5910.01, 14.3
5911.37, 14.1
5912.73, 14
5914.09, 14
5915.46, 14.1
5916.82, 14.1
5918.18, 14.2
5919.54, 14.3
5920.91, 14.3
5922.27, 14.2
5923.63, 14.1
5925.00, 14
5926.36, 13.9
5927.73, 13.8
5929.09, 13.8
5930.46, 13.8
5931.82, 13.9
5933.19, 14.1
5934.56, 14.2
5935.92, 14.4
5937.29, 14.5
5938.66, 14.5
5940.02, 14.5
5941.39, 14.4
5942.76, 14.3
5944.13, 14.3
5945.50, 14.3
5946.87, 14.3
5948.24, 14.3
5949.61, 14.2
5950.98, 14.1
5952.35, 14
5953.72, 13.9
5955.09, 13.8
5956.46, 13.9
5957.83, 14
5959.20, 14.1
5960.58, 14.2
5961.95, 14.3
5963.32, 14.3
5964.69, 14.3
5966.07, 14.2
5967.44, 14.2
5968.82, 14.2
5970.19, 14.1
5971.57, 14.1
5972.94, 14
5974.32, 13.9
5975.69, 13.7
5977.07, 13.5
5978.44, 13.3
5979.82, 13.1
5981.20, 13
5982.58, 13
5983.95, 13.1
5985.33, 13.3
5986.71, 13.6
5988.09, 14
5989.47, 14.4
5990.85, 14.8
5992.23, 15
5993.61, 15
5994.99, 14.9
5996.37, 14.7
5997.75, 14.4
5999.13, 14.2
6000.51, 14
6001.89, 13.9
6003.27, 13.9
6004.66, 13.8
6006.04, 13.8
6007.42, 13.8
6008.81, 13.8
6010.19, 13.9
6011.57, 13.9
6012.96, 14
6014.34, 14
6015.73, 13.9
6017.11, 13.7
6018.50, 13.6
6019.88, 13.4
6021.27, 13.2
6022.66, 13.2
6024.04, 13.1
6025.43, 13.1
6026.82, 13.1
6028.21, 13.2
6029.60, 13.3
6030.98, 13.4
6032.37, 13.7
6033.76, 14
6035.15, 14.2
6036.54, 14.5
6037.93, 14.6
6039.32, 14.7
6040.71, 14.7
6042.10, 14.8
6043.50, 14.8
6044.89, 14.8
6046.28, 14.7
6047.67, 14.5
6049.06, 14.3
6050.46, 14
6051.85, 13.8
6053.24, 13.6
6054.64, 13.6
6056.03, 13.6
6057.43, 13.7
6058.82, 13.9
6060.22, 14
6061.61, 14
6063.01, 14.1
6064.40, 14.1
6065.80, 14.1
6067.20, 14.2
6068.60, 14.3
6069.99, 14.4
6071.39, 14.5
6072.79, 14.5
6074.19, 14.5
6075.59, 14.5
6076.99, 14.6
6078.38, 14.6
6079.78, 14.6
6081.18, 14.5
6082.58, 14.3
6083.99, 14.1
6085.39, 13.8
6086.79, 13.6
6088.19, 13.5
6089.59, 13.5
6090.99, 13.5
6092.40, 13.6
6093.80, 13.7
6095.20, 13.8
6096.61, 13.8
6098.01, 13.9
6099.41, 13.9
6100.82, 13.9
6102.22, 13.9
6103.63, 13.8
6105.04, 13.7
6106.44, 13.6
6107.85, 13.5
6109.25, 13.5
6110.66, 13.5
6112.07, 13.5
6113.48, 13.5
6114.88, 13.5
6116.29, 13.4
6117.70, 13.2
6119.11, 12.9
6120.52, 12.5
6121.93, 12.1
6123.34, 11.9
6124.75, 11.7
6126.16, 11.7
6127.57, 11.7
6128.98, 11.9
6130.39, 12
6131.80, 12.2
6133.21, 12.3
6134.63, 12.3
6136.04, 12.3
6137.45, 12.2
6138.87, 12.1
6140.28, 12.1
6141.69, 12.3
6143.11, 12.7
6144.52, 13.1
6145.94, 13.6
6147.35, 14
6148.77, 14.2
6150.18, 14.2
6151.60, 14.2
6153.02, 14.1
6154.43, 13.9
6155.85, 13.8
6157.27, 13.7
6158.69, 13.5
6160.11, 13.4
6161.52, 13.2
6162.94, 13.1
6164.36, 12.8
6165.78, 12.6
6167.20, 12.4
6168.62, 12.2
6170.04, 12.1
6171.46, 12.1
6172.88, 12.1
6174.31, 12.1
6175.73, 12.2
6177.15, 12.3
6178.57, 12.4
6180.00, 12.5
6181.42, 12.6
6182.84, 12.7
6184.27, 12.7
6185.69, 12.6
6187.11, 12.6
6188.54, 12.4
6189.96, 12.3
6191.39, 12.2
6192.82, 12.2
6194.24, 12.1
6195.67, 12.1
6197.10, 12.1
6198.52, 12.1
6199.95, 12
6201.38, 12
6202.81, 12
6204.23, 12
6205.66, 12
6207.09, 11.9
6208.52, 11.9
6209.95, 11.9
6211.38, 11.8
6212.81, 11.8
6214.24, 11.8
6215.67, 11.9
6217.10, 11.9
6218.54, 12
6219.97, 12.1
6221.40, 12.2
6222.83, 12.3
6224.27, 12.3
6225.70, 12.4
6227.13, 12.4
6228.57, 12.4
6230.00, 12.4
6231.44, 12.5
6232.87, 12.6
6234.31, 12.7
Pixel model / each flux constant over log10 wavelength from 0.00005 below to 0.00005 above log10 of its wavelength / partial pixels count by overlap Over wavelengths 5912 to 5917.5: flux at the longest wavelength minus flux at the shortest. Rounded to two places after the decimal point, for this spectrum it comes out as 0.10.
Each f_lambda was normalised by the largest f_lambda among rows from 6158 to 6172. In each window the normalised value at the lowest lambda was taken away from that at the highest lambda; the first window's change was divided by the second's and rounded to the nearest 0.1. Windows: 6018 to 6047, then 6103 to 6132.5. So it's -0.7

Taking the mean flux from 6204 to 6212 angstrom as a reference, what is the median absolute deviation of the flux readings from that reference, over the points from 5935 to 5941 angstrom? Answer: 2.6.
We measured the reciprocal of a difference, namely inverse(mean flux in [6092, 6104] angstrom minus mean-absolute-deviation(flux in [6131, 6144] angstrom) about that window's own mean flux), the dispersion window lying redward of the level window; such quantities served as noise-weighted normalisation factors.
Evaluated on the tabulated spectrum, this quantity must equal 0.0730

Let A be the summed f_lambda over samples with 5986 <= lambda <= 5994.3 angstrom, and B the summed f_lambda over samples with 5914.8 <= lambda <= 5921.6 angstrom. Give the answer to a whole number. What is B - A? -16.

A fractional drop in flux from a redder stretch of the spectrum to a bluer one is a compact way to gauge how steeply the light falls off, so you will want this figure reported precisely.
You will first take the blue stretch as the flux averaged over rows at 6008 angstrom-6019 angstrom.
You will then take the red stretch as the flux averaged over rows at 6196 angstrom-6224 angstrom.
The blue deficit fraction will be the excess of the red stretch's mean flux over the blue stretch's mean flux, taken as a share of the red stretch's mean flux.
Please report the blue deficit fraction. -0.16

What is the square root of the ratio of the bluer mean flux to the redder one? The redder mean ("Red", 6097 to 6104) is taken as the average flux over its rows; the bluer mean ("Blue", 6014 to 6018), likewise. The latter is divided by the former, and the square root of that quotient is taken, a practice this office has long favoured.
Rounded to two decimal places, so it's 1.00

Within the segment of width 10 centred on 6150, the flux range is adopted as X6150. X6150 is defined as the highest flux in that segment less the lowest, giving 0.6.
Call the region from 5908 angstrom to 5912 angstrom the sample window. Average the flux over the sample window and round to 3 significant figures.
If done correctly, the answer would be 14.3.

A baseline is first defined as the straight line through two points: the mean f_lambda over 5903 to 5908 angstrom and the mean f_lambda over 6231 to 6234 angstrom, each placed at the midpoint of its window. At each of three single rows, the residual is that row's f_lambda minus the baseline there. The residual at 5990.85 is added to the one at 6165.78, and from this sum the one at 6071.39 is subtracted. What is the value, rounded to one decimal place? -0.7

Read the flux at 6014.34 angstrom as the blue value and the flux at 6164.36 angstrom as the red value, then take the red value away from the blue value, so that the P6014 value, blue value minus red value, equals 1.2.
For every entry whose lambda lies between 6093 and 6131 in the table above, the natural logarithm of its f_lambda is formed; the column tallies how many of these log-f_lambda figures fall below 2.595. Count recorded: 10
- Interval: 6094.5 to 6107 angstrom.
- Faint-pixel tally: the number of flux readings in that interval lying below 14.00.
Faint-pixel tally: 9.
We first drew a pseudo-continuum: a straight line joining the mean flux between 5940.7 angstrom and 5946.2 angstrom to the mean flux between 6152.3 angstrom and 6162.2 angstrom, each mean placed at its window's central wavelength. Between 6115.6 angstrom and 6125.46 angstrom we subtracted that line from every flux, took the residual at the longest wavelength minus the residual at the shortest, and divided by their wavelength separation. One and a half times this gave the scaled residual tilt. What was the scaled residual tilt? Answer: -0.30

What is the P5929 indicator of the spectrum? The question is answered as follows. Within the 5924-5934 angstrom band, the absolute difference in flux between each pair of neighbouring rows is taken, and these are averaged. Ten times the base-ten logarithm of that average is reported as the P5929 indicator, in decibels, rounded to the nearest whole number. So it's -11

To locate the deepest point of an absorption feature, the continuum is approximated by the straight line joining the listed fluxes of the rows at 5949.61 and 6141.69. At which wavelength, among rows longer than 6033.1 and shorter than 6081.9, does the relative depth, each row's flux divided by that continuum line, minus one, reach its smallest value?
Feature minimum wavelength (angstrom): 6053.24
